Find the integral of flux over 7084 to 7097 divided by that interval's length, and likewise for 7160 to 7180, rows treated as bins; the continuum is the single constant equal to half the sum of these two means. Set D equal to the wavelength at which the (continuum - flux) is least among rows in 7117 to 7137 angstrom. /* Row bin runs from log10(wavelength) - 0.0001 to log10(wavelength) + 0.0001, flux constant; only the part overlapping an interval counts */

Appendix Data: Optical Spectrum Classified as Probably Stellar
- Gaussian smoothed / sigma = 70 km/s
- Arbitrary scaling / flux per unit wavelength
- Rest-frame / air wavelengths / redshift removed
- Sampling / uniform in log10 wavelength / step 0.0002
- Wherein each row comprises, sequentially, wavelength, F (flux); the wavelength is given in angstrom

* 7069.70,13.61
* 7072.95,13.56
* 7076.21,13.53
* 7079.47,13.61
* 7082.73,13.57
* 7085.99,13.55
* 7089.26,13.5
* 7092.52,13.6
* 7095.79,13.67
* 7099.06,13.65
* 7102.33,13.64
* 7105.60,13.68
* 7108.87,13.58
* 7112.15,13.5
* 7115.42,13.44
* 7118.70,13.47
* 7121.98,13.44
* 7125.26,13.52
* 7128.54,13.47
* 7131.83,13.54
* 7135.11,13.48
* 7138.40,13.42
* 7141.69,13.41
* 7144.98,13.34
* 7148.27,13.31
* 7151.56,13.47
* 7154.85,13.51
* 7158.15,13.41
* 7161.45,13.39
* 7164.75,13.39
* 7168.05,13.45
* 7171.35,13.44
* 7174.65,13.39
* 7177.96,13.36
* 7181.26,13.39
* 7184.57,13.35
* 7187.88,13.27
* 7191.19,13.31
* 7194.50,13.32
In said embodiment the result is 7131.83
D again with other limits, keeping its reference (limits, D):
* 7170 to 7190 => 7171.35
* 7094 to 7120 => 7105.60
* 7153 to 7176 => 7154.85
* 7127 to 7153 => 7131.83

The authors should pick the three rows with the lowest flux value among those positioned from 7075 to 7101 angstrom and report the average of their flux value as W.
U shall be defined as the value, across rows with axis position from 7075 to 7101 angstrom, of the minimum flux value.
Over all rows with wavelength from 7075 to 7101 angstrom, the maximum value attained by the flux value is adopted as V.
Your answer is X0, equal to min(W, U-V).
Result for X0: -0.17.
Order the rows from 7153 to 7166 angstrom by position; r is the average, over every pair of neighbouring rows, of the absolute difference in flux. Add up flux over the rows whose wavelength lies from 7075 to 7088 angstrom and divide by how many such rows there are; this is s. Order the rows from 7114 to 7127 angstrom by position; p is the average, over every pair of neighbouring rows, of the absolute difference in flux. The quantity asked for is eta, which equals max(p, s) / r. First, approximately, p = 0.047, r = 0.040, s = 13.6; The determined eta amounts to 339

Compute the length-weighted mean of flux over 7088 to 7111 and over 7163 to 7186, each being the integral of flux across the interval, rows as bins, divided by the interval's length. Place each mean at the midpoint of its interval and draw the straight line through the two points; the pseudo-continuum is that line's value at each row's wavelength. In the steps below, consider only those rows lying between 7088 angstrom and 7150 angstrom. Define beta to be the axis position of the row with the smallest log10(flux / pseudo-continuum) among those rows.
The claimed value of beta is 7148.27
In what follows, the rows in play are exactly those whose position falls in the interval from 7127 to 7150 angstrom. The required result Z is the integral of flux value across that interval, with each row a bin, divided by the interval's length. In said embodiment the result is 13.4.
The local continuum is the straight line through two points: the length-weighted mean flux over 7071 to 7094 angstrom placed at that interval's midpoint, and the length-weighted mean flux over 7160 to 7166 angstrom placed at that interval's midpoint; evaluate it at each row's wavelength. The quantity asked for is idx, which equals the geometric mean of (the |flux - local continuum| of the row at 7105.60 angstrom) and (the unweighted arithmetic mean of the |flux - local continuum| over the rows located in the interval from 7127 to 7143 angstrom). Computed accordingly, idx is 0.07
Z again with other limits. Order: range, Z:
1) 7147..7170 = 13.4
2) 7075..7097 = 13.6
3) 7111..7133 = 13.5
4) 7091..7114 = 13.6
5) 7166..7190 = 13.4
